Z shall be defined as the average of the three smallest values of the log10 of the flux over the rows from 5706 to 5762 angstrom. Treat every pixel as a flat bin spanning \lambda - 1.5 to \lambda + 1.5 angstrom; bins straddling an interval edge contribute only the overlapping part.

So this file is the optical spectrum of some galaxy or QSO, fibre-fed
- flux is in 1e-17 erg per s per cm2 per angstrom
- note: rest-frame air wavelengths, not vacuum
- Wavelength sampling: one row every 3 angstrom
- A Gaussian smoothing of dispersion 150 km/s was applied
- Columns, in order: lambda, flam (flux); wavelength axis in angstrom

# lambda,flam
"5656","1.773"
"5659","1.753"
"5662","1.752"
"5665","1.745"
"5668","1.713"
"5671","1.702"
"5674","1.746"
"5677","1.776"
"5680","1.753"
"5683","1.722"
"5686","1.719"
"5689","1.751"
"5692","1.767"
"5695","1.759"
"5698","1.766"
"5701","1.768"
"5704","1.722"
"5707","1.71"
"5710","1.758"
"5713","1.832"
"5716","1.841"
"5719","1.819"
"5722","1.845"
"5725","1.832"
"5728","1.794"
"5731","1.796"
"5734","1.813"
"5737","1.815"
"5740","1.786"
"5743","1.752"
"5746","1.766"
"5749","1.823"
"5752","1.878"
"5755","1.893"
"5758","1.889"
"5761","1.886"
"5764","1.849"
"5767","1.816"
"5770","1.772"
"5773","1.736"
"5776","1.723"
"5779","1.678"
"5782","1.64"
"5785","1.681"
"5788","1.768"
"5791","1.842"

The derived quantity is 0.241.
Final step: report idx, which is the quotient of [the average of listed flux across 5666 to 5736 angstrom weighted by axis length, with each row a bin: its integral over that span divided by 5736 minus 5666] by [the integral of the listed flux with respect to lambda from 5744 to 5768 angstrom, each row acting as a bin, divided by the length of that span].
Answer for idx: 0.96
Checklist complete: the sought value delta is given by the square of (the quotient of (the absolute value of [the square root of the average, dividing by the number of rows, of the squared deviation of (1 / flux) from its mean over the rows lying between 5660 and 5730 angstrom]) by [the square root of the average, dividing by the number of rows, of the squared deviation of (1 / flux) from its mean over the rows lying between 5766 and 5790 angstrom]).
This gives 0.5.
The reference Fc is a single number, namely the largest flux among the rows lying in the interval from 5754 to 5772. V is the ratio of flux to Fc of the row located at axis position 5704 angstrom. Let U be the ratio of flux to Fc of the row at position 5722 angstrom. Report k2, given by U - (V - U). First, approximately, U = 0.975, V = 0.910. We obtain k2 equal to 1.04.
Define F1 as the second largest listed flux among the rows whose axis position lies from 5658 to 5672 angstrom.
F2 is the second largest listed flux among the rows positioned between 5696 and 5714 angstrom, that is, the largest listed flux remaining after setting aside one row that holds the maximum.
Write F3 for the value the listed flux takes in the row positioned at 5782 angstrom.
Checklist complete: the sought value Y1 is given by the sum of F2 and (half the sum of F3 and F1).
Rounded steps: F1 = 1.752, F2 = 1.768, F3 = 1.64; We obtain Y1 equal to 3.46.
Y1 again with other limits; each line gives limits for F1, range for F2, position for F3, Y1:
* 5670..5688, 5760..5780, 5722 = 3.65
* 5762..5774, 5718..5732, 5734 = 3.65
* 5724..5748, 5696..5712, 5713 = 3.59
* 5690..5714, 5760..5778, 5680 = 3.61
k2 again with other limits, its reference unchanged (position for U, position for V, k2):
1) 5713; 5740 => 0.99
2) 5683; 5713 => 0.85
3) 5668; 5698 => 0.88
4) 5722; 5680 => 1.02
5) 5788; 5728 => 0.92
